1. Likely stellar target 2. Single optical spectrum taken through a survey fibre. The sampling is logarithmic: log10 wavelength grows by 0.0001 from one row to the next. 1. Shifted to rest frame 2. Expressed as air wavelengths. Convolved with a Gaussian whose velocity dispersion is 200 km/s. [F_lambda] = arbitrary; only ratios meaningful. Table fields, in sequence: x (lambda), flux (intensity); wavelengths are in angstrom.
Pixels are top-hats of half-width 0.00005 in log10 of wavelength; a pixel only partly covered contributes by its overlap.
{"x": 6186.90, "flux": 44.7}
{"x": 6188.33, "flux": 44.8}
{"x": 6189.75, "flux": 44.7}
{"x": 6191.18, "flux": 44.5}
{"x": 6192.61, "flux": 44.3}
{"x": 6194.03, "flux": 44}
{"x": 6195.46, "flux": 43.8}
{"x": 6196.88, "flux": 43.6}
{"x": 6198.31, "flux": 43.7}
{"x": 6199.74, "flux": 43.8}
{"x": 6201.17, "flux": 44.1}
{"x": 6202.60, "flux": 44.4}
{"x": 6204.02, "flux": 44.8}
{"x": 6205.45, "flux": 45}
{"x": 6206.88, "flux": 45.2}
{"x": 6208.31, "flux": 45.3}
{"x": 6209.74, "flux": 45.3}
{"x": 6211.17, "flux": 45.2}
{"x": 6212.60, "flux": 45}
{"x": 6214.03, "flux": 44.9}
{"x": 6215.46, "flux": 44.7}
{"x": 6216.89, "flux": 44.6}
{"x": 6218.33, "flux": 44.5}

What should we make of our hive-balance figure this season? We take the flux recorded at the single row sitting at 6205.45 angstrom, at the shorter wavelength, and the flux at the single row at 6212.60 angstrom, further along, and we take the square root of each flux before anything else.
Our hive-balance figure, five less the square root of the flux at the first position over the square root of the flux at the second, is 4.00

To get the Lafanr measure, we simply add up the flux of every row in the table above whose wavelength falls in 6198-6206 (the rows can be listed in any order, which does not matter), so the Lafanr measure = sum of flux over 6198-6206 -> 266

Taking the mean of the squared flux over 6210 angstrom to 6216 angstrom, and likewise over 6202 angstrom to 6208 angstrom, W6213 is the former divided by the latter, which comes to 1.00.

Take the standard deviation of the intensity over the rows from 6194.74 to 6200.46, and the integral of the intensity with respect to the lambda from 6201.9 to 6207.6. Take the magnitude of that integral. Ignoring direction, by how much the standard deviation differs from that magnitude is 256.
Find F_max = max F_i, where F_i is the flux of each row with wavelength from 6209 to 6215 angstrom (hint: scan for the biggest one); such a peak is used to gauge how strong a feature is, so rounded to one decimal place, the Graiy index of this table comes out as 45.3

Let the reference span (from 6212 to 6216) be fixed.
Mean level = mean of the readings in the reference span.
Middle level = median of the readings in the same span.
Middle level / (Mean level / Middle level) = 44.9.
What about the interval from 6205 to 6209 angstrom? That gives 45.2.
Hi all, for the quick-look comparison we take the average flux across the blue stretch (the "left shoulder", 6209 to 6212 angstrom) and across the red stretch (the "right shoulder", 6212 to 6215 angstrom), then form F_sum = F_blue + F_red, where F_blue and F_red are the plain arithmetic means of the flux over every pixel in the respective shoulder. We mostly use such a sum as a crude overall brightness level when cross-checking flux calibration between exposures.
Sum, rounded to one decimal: 90.2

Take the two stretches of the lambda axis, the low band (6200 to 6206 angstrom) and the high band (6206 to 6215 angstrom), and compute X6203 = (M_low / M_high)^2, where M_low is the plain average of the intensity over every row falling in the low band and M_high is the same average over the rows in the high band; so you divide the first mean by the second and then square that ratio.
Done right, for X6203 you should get 0.97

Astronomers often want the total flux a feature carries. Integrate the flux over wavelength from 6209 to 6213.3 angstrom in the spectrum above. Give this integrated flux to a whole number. 194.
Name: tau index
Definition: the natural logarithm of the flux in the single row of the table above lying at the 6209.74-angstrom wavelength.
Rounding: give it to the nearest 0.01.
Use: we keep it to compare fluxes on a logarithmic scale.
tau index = 3.81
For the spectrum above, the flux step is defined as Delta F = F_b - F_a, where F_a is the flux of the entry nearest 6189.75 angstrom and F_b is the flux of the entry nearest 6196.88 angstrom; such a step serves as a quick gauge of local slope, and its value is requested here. -1.10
